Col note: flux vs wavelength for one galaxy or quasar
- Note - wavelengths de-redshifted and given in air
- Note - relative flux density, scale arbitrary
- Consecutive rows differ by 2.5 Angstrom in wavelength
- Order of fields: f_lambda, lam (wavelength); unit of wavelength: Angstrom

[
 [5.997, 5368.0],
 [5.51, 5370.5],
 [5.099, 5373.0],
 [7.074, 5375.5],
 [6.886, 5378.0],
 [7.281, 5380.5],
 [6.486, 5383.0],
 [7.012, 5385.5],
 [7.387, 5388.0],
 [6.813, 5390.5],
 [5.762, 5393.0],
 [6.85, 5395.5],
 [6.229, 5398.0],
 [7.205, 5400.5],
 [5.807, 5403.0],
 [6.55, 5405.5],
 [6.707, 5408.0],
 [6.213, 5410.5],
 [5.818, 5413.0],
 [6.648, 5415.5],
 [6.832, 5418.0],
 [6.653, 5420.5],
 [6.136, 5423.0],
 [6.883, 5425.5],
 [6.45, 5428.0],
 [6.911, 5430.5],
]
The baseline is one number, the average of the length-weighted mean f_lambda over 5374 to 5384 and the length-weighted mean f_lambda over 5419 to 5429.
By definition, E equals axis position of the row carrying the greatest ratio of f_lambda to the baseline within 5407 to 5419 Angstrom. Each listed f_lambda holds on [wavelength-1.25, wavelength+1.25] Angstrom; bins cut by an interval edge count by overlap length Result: 5418.0 Angstrom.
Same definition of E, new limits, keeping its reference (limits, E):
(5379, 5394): 5388.0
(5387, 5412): 5388.0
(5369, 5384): 5380.5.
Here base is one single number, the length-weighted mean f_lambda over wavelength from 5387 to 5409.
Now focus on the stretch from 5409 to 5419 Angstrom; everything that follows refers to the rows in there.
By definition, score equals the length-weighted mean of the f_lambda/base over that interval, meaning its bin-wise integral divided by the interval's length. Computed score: 0.97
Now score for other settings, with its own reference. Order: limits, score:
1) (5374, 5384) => 1.05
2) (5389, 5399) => 0.98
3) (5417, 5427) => 1.01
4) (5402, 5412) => 0.96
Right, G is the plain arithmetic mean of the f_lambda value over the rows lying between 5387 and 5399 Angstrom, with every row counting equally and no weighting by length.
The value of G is 6.61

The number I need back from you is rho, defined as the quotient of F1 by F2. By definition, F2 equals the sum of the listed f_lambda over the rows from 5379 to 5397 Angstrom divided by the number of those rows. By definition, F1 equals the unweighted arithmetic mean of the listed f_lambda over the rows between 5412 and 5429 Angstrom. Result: 0.95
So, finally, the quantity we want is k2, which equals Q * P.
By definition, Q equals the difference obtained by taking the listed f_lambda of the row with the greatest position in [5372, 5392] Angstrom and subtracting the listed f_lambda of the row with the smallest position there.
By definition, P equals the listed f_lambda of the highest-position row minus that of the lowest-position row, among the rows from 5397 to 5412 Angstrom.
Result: 0.0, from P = 0.0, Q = 2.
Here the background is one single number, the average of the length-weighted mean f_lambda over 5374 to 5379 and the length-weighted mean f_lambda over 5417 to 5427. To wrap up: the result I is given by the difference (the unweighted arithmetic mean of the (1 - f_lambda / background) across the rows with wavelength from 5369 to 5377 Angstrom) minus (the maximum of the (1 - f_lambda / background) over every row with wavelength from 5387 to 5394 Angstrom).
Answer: -0.02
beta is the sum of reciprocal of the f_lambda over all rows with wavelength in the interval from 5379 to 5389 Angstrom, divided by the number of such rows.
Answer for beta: 0.142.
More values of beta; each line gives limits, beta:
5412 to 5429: 0.155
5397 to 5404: 0.157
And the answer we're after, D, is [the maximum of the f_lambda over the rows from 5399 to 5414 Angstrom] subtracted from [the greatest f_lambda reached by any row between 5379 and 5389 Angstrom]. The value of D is 0.18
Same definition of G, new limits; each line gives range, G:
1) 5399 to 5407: 6.52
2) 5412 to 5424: 6.42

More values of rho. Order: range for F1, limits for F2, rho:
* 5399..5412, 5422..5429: 1.00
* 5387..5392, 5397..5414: 1.12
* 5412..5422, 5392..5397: 1.03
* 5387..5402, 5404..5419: 1.04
